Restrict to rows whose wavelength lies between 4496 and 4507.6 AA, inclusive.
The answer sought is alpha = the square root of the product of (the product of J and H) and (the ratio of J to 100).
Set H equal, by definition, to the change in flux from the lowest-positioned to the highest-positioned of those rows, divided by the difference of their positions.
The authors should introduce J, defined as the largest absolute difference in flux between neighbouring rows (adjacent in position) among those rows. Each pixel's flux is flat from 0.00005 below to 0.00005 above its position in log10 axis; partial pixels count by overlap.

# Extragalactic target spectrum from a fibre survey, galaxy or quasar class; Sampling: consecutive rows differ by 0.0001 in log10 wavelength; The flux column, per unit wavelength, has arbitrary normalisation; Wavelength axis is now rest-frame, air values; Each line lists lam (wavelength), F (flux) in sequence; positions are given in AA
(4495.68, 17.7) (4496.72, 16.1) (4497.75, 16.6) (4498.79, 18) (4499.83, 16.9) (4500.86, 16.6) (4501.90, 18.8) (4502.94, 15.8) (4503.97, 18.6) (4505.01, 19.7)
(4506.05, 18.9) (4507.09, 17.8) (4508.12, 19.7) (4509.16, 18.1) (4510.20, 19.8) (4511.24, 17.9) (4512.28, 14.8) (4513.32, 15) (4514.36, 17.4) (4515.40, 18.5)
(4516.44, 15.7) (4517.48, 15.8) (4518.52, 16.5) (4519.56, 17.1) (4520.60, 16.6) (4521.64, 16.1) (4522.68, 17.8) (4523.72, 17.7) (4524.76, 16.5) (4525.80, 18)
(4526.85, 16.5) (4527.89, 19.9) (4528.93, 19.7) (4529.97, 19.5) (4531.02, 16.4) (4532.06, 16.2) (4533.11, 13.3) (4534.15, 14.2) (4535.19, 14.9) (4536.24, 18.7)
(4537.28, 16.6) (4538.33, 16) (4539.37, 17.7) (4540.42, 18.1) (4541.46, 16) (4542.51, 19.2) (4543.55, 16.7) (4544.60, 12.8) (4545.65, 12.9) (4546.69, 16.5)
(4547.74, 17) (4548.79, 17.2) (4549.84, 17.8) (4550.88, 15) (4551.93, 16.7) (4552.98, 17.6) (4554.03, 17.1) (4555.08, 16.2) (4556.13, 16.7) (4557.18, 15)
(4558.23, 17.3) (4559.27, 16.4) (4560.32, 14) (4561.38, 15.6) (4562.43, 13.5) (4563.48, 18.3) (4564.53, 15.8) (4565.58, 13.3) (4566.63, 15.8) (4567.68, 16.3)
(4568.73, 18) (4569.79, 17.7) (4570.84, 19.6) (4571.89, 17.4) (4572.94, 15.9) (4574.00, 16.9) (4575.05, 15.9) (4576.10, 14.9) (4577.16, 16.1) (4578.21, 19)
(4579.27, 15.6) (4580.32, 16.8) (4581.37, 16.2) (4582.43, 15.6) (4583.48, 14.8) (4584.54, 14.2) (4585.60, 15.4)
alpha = 0.121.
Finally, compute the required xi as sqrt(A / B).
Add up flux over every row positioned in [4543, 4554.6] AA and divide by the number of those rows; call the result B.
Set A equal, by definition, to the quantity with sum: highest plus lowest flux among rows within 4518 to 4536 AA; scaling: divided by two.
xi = 1.01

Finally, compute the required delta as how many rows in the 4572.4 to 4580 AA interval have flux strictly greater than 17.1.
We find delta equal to 1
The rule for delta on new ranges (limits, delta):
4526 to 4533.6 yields 3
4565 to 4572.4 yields 4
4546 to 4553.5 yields 3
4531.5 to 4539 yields 1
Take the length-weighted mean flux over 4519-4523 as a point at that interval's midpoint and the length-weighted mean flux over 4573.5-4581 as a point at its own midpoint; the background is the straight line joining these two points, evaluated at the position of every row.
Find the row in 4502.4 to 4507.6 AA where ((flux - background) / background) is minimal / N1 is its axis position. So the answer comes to 4502.94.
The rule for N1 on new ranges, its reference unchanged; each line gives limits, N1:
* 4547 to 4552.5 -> 4550.88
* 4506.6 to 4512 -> 4507.09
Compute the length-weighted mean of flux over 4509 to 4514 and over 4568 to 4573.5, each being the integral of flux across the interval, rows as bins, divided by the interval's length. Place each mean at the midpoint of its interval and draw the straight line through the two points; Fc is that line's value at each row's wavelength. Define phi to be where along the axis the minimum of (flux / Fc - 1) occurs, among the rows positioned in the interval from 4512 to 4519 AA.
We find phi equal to 4512.28 AA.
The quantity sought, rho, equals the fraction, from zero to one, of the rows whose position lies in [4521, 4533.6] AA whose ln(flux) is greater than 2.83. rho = 0.50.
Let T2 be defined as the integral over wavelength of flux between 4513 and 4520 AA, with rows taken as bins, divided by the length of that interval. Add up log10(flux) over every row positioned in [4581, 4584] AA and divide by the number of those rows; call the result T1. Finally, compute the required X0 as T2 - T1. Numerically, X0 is 15.4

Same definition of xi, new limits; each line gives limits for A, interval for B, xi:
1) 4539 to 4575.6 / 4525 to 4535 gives 0.97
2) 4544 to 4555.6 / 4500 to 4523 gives 0.94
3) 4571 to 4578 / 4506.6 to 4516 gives 0.96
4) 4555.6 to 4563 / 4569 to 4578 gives 0.96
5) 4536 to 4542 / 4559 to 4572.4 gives 1.03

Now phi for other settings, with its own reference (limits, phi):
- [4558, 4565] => 4562.43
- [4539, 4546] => 4544.60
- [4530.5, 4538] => 4533.11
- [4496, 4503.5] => 4502.94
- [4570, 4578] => 4576.10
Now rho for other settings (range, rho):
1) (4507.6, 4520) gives 0.58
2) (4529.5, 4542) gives 0.33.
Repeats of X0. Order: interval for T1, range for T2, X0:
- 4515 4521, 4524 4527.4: 15.8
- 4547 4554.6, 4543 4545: 13.7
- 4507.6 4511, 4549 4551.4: 15.3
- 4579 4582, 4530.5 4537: 14.5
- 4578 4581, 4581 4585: 13.9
